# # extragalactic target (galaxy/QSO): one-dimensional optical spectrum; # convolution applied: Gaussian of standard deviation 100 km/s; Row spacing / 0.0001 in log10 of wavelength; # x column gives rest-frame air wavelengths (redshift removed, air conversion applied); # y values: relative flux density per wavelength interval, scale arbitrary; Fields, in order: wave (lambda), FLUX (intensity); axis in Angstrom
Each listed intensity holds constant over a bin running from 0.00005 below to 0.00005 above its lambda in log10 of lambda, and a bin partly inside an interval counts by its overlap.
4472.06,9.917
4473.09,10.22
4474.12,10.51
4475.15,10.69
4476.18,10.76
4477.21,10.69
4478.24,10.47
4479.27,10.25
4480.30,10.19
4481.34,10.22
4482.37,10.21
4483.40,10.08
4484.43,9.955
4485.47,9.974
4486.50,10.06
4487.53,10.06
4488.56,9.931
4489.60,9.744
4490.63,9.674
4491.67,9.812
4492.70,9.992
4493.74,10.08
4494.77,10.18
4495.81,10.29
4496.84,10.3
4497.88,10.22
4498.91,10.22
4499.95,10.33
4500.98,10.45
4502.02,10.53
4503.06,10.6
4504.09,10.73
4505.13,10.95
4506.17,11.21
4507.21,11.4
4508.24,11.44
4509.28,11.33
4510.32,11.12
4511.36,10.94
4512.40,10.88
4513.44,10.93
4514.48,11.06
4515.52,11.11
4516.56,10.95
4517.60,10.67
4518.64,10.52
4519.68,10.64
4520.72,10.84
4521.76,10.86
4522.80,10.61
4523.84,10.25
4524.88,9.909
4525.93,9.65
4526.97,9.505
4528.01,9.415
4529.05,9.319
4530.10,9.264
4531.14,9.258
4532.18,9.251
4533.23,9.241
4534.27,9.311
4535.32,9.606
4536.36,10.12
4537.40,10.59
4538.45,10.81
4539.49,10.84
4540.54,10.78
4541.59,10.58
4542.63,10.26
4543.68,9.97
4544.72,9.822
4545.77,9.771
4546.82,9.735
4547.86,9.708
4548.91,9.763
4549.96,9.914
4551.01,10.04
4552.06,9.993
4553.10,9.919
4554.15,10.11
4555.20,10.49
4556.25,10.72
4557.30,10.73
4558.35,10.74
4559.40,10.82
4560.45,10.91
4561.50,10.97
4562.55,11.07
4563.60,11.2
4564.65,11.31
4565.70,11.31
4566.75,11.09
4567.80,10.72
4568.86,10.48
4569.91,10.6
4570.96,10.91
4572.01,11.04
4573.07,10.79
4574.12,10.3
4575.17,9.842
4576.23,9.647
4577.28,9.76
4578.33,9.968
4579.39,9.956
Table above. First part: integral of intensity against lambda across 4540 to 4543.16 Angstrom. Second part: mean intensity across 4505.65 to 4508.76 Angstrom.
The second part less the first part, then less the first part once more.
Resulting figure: -55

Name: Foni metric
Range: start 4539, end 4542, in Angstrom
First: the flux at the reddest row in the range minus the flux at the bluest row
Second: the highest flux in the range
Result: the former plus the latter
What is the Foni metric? 10.58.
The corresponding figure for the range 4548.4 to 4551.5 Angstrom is 10.32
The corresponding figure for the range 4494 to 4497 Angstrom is 10.42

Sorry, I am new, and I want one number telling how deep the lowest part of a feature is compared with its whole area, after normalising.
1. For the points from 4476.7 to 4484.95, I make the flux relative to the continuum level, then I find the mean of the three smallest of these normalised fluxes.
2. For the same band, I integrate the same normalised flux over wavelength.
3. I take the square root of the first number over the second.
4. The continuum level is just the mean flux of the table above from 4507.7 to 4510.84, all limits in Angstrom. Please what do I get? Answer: 0.345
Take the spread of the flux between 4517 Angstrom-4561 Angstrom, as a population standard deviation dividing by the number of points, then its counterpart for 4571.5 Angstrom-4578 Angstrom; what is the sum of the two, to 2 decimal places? 1.08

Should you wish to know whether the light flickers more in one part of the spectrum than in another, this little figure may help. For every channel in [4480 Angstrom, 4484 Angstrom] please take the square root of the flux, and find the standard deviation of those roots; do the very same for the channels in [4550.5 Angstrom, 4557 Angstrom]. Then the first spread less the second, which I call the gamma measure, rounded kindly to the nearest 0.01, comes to -0.04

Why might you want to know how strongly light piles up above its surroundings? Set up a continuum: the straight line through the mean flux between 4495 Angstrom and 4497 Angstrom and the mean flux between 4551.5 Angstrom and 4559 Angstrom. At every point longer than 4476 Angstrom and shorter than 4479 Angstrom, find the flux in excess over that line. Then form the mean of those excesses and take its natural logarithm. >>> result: -1.0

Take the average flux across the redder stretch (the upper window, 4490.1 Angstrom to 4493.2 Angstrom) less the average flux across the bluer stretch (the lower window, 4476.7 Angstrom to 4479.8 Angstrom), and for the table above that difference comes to -0.6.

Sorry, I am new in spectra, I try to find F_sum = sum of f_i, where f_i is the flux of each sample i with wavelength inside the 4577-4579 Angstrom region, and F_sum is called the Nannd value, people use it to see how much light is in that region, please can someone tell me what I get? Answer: 19.7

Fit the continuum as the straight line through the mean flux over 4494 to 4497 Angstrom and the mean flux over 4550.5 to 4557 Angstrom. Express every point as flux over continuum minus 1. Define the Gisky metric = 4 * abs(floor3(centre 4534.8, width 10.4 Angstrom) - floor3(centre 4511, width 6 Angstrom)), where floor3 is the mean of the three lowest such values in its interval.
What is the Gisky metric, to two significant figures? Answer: 0.65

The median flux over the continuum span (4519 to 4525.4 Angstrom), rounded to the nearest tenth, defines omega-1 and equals 10.6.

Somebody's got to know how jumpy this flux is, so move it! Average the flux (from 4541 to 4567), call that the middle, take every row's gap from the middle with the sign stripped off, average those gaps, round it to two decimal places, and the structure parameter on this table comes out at 0.50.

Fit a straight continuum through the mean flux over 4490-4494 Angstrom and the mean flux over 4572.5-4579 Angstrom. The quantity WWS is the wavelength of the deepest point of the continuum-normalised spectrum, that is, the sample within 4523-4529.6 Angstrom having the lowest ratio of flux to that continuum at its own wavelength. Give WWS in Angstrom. 4529.05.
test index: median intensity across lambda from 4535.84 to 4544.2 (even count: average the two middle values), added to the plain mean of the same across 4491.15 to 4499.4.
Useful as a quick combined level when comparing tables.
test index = 20.7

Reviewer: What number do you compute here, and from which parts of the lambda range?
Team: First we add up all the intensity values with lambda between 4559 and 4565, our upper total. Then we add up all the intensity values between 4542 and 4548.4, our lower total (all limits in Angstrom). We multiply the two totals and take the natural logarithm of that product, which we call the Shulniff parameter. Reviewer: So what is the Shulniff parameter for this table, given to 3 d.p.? 8.276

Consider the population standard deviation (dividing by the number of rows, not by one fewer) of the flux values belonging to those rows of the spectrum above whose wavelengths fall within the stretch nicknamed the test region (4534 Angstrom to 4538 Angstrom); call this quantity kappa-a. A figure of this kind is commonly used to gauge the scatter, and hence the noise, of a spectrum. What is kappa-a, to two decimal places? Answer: 0.49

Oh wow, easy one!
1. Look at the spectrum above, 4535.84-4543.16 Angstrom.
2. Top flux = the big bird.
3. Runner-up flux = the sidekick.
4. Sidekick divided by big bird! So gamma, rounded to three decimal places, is 0.997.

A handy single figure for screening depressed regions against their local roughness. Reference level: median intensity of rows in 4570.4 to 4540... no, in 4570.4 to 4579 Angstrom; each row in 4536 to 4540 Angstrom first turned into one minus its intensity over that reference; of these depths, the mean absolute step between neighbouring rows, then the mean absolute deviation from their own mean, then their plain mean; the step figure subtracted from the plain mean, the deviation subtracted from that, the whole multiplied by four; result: -0.37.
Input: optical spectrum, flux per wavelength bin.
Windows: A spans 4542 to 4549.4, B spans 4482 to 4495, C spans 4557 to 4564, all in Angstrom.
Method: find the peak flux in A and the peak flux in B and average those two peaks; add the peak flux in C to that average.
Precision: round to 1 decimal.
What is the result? 21.4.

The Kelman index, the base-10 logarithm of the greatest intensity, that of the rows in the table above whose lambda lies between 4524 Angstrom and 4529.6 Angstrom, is 1.00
